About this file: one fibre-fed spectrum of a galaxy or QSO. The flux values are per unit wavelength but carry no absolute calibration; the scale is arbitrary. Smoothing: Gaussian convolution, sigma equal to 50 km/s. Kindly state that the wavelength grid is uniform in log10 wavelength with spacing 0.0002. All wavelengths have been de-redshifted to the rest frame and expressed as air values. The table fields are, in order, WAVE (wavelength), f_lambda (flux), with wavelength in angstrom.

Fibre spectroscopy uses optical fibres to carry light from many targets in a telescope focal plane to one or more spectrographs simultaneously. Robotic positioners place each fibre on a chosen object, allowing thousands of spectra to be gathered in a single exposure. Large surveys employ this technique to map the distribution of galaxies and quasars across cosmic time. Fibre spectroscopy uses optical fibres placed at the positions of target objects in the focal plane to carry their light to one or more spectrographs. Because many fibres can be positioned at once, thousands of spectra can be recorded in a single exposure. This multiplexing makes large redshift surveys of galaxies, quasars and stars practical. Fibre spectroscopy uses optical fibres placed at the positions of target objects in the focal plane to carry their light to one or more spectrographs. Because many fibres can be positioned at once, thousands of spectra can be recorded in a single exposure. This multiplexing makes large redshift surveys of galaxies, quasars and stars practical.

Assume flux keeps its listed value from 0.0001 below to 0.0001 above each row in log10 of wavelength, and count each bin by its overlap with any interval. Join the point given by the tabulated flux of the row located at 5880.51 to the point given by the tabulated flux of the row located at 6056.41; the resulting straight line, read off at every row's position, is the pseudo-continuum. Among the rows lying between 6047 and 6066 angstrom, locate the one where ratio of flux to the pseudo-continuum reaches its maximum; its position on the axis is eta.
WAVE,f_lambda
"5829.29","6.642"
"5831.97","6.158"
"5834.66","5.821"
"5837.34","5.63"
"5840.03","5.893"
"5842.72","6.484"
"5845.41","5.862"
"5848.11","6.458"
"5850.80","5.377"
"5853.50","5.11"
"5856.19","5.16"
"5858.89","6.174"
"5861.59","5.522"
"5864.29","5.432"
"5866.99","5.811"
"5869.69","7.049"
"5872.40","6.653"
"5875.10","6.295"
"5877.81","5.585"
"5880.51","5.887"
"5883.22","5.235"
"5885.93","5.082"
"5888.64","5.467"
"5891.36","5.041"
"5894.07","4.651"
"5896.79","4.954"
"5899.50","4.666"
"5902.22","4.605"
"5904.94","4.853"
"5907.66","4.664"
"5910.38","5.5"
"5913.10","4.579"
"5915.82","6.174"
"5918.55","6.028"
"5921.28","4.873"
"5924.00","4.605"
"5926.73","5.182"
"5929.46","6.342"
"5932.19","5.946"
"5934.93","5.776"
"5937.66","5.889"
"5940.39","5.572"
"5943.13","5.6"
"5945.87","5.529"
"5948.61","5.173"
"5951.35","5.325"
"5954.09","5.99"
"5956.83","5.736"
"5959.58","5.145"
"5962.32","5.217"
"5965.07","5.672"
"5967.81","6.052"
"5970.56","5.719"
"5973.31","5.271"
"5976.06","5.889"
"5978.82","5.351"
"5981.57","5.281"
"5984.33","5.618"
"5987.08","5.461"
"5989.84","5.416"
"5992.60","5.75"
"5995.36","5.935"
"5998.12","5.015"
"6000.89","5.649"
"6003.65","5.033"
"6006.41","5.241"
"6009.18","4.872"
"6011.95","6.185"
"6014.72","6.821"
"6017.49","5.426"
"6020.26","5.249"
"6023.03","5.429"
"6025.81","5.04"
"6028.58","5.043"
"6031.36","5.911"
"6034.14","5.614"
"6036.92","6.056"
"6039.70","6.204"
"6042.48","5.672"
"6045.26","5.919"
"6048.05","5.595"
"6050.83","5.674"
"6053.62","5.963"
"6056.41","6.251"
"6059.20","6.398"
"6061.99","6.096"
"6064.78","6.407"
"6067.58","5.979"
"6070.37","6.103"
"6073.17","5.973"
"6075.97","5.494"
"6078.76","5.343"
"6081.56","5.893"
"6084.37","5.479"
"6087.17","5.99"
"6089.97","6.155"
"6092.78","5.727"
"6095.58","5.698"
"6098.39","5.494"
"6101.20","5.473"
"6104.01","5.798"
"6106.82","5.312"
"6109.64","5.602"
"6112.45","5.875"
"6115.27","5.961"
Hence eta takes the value 6059.20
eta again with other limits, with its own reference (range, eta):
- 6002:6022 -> 6014.72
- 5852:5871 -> 5869.69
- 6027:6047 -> 6039.70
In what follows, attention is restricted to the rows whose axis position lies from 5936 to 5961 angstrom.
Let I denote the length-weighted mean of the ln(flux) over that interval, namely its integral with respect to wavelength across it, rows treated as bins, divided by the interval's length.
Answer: 1.71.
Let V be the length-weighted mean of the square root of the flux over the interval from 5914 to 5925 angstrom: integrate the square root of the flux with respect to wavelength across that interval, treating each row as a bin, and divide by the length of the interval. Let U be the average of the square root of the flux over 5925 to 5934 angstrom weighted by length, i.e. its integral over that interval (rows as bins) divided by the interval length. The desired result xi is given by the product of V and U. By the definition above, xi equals 5.57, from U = 2.40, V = 2.32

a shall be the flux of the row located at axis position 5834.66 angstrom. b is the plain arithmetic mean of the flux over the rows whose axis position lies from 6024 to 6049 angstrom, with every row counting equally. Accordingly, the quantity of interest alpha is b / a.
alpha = 0.97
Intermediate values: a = 5.821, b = 5.67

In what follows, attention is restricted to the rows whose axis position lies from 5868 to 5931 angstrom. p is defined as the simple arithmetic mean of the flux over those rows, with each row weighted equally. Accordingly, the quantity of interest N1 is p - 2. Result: 3.39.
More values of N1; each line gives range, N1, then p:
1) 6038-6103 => 3.87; 5.87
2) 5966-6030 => 3.51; 5.51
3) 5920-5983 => 3.53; 5.53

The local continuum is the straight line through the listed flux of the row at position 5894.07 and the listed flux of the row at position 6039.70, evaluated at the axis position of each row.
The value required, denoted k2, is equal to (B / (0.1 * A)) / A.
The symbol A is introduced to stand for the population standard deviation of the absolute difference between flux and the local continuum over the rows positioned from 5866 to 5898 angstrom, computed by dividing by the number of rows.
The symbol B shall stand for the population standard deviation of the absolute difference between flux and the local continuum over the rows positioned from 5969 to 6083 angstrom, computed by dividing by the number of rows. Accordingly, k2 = 5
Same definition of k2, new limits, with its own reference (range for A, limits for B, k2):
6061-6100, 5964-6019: 20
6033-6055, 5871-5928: 113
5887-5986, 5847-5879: 47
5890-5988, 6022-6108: 38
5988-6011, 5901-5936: 41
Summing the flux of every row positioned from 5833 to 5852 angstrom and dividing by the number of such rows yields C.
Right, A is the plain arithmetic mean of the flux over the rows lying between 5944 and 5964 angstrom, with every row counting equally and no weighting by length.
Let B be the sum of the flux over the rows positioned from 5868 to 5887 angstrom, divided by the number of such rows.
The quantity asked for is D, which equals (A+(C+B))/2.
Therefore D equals 8.67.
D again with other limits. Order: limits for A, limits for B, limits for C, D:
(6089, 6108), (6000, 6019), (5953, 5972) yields 8.46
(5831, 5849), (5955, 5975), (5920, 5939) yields 8.55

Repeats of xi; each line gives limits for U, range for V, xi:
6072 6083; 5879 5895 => 5.45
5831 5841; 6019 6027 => 5.54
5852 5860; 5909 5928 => 5.35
